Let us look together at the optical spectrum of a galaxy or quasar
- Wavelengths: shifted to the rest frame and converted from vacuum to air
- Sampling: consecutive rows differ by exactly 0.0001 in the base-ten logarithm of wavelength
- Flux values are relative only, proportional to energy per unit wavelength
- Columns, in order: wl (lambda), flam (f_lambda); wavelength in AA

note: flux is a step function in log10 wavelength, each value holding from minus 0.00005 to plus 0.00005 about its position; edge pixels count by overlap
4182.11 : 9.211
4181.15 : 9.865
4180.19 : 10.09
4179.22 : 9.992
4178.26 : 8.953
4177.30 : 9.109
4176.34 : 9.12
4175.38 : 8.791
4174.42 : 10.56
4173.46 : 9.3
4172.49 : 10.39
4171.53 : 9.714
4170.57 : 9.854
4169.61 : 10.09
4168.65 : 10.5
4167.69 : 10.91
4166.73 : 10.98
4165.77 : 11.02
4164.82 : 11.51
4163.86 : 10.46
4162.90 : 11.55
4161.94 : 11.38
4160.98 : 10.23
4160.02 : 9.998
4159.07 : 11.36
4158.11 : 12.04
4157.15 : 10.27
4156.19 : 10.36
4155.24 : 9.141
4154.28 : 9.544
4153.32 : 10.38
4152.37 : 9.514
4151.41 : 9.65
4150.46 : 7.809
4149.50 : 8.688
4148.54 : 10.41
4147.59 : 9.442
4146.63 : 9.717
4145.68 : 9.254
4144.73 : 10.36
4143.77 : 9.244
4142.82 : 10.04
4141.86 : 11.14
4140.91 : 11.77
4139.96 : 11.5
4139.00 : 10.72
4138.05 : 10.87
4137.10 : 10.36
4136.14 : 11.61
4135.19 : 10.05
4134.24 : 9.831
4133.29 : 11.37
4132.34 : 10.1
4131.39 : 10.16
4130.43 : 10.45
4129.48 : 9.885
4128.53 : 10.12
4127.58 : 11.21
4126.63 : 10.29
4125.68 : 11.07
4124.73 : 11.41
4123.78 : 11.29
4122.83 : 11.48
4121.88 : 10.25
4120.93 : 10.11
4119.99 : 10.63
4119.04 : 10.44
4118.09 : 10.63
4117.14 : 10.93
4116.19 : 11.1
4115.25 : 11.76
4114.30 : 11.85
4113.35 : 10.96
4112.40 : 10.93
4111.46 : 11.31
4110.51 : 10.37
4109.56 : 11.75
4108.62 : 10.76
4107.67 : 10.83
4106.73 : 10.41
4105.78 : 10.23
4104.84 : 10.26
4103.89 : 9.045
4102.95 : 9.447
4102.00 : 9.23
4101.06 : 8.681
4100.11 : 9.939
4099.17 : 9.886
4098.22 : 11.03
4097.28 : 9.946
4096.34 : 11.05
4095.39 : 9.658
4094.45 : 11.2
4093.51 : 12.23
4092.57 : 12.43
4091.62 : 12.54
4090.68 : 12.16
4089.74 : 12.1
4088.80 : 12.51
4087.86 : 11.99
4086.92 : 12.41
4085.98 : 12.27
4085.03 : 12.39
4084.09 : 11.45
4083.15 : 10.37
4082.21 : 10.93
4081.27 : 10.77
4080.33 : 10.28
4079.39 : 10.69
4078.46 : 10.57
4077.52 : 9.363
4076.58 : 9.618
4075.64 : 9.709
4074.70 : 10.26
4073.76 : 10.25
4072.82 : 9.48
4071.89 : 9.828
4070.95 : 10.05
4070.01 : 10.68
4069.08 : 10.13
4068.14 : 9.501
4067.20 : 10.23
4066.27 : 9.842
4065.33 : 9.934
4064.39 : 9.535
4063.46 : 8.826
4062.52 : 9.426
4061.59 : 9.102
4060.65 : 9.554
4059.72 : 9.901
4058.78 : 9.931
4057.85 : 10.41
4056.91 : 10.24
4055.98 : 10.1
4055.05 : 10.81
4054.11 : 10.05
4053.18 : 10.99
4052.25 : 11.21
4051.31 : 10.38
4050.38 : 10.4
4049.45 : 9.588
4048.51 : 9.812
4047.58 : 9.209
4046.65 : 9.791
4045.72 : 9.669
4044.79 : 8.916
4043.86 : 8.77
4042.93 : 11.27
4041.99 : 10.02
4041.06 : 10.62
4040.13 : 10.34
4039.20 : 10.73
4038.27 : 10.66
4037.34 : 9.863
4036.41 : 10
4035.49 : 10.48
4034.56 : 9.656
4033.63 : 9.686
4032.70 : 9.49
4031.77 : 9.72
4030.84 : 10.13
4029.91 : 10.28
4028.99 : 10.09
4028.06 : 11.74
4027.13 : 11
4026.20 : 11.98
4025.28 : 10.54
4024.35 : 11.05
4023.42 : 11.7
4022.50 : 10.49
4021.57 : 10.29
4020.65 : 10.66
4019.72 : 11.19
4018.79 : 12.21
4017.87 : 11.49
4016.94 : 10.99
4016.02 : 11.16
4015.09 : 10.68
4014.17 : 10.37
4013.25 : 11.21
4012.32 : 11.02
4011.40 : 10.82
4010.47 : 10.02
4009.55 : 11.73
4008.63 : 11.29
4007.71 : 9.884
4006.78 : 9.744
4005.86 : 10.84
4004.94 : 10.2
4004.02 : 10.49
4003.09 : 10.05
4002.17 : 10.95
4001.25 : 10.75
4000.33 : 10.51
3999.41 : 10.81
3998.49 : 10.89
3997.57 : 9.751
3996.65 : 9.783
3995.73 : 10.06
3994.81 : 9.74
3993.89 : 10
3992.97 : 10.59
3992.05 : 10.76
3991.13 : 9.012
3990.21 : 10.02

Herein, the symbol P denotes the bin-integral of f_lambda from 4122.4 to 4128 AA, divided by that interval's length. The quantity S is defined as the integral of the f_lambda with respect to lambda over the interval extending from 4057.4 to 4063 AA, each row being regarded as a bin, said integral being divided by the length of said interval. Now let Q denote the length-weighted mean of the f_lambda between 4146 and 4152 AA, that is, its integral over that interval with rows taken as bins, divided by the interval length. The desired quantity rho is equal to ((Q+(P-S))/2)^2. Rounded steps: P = 11.1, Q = 9.3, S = 9.7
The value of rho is 29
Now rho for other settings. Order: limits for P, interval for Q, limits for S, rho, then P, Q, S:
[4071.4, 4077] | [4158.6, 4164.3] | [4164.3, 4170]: 24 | 9.9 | 10.8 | 10.9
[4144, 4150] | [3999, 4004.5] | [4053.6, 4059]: 25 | 9.6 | 10.6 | 10.3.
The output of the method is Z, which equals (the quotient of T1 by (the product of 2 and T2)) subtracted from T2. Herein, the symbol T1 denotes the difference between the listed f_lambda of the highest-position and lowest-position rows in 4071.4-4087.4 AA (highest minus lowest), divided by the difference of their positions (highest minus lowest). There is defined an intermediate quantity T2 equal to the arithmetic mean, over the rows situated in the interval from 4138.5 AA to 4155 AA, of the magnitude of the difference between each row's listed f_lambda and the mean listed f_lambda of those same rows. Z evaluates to 0.68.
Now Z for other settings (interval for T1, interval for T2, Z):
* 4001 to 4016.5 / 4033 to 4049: 0.49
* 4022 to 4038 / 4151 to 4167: 0.73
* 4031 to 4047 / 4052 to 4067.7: 0.47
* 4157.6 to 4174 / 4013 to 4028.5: 0.65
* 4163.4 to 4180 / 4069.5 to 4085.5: 0.58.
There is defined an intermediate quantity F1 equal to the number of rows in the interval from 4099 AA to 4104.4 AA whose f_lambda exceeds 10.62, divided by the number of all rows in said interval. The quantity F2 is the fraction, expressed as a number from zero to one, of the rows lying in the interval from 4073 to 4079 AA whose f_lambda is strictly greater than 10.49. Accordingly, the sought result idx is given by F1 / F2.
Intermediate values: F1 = 0.0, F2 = 0.17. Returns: 0.0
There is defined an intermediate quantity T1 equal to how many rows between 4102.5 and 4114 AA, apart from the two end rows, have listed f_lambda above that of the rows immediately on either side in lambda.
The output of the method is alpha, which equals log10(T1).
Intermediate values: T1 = 4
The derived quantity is 0.60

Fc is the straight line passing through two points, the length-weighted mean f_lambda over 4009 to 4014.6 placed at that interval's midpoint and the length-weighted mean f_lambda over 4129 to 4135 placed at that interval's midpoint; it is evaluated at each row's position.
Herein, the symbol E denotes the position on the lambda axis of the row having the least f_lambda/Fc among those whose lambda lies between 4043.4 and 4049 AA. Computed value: 4043.86 AA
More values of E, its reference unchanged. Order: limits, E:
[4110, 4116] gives 4110.51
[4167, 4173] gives 4171.53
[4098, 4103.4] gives 4101.06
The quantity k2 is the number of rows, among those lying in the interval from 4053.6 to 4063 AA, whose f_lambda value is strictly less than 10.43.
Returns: 9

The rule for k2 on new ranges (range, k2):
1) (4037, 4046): 6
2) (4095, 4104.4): 8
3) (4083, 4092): 1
